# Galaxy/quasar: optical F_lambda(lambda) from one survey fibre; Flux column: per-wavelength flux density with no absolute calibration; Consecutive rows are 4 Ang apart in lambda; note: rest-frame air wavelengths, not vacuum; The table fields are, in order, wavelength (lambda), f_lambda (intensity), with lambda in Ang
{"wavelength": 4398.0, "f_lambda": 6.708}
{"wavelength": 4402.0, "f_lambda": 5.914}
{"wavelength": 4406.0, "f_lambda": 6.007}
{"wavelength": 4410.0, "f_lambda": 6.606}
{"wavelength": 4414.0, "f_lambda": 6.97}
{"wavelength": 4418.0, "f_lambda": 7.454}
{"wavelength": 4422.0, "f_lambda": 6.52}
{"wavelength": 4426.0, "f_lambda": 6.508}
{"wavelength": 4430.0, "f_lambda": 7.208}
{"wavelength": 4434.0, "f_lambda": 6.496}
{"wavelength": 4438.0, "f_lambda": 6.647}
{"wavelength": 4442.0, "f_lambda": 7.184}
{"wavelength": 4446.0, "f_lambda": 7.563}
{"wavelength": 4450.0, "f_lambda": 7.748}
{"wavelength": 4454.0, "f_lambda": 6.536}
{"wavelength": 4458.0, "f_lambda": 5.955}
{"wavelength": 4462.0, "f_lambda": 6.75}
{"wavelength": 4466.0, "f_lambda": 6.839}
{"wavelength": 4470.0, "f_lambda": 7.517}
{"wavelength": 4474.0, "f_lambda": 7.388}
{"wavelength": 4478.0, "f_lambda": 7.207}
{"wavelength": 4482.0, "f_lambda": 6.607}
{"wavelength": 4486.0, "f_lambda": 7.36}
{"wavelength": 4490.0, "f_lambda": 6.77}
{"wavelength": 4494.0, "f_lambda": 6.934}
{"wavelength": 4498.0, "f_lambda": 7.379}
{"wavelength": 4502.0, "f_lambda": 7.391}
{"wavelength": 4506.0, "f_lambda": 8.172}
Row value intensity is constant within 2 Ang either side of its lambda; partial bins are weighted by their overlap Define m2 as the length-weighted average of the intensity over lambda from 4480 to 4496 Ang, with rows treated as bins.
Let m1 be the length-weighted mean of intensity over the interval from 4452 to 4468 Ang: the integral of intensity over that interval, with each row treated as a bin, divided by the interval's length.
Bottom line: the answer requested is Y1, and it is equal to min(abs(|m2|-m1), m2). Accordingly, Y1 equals 0.40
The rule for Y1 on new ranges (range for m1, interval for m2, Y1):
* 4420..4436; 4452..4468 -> 0.16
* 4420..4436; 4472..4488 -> 0.46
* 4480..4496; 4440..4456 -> 0.34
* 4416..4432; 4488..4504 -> 0.20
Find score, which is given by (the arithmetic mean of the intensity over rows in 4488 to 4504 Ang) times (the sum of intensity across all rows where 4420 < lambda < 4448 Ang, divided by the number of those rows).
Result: 48.9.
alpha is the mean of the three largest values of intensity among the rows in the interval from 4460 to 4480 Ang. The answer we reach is 7.37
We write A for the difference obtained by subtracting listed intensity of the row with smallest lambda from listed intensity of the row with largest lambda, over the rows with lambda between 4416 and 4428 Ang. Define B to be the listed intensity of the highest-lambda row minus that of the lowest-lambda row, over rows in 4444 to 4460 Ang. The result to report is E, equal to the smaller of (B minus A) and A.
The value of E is -0.9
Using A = -0.9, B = -1.6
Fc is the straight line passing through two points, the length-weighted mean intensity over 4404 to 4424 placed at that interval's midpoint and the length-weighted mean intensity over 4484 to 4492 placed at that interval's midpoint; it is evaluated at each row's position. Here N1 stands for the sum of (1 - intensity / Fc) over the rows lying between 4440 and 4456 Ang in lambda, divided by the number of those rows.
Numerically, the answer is -0.06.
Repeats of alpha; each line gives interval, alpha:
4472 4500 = 7.38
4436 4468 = 7.50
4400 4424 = 7.01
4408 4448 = 7.41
